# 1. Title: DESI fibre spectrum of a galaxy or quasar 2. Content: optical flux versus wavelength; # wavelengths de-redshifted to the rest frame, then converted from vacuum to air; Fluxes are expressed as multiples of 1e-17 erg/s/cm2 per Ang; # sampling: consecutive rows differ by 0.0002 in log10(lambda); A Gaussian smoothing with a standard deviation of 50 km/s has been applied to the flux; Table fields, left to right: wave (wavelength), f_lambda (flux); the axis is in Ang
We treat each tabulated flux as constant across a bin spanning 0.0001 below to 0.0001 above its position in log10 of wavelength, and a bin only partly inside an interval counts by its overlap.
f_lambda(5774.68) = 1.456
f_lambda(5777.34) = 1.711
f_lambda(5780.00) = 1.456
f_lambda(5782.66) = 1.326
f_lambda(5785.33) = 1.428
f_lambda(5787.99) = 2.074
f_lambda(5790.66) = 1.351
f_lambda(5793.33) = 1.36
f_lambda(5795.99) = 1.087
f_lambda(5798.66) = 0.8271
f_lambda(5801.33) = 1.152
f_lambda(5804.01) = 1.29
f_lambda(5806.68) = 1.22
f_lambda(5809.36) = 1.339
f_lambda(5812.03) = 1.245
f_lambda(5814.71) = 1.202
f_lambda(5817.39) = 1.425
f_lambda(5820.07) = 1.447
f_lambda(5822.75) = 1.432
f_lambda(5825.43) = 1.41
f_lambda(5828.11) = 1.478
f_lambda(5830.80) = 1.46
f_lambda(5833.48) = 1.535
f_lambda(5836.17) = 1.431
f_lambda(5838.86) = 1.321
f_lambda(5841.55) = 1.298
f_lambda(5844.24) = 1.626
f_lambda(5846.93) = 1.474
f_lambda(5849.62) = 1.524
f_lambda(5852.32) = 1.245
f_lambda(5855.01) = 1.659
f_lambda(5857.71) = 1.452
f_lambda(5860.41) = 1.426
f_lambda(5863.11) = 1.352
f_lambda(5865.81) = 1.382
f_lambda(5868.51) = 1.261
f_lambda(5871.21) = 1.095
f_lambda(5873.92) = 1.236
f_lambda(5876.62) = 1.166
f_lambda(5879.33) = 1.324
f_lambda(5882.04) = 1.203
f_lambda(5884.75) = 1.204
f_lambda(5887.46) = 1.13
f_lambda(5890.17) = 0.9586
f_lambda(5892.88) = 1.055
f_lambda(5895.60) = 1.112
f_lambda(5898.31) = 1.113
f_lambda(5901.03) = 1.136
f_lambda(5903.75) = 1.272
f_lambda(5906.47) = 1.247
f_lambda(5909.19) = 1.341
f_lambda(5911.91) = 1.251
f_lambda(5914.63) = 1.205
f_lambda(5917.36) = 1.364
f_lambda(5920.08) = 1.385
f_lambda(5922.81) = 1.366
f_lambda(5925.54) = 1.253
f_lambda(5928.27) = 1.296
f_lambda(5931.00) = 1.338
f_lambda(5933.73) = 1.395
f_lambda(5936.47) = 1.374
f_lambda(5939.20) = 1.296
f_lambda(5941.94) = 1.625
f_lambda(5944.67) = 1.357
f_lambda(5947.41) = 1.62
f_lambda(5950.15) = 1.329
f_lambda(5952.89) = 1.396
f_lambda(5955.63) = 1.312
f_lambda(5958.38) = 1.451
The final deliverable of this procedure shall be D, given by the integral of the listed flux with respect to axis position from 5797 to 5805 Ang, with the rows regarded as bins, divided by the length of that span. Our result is 1.08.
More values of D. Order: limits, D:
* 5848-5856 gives 1.47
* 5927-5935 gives 1.34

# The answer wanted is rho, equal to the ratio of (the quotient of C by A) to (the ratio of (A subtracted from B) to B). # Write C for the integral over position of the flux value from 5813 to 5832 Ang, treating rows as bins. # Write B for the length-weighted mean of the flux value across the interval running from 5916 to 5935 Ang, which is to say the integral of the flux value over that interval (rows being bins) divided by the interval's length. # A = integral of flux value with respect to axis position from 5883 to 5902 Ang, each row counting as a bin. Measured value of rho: -0.087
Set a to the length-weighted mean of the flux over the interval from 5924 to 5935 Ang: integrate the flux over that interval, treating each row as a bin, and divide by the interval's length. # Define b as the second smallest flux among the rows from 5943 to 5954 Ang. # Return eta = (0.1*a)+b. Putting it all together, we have 1.49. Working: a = 1.3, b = 1.357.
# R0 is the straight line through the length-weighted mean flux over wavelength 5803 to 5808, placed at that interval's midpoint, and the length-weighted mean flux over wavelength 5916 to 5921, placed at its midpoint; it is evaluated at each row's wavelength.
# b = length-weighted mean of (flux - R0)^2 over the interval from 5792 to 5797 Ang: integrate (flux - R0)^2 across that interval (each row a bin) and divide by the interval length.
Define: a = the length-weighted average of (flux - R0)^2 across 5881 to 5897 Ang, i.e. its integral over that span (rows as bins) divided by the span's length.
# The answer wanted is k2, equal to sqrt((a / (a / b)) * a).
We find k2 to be 0.035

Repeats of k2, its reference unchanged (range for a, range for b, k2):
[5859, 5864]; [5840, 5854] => 0.018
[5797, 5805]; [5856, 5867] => 0.029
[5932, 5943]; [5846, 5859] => 0.025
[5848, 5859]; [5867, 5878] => 0.033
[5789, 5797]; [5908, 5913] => 0.018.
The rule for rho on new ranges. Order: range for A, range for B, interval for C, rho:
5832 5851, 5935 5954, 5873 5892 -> -0.044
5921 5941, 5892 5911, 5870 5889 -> -0.039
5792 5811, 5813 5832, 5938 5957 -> -0.080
